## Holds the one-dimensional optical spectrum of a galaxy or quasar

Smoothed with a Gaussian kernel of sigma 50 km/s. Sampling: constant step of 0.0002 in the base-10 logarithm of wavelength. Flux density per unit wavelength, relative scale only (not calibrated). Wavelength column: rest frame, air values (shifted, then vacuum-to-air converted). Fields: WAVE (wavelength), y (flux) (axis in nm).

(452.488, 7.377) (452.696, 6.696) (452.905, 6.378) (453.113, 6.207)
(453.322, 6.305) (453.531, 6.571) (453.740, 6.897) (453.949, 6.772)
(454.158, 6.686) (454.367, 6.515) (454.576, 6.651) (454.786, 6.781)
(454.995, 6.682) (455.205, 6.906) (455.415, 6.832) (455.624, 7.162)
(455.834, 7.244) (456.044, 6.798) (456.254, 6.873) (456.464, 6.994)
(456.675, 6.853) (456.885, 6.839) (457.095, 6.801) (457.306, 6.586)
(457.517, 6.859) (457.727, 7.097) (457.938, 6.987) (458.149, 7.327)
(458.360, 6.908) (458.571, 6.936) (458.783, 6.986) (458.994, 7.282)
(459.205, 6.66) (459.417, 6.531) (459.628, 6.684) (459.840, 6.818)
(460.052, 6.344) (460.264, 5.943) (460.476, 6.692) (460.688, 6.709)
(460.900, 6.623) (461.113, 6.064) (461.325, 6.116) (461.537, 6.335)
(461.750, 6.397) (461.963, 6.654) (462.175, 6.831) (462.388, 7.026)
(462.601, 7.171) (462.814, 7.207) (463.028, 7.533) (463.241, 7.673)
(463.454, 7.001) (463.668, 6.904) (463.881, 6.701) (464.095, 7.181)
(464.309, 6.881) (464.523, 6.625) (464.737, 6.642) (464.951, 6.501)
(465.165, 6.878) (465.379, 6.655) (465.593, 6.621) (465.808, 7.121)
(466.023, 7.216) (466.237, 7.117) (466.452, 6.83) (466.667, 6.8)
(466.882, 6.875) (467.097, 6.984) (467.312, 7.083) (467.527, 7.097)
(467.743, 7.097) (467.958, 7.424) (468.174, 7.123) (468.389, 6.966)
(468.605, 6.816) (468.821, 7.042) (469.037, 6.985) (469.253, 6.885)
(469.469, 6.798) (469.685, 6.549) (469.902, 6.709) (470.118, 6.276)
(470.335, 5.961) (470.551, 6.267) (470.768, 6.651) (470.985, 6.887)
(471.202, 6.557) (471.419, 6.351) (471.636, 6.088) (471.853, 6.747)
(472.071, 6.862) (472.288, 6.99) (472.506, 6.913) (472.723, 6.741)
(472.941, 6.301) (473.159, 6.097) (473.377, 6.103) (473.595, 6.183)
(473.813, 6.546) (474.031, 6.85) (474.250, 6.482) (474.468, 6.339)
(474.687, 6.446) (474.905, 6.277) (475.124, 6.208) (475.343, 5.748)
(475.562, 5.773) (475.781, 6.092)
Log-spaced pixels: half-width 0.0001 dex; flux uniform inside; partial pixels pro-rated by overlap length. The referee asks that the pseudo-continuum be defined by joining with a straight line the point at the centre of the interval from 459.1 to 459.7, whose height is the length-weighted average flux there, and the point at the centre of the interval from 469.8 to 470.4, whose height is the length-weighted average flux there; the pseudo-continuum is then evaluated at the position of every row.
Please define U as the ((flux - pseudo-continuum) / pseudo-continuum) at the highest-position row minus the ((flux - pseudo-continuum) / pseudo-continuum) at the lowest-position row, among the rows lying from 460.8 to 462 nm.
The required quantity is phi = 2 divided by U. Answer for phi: 220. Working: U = 0.009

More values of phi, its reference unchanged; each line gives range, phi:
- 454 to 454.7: -564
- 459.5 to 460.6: 426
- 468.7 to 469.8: -27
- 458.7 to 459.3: -42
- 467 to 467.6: 102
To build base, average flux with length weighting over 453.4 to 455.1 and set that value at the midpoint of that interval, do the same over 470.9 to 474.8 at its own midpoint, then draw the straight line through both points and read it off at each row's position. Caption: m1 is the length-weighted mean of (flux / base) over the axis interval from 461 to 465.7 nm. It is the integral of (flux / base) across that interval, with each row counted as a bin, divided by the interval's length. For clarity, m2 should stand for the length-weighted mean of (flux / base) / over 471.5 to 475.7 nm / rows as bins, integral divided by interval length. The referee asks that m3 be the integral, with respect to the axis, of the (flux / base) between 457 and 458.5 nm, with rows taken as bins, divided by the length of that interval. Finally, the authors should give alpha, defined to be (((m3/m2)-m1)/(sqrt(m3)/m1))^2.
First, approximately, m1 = 1.03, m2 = 0.98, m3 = 1.04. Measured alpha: 0.0010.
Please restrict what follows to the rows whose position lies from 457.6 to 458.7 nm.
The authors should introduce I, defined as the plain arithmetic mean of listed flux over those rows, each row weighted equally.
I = 7.1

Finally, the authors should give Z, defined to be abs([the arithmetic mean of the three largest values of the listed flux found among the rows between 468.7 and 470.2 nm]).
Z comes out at 6.97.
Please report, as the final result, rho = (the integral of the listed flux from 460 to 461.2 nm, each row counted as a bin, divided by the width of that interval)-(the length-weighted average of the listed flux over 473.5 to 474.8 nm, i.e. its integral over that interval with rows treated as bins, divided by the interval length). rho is -0.1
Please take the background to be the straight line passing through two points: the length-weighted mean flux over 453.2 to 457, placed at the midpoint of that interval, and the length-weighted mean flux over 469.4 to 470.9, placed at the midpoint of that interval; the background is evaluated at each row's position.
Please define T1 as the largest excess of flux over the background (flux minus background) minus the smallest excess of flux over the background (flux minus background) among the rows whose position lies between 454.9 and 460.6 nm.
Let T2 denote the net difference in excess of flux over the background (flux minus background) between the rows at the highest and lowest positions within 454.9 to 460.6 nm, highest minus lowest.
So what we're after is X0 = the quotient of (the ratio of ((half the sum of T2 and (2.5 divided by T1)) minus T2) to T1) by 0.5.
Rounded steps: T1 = 1.3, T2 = 0.134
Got 1.3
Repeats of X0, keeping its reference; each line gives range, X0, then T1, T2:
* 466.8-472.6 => 1.1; 1.4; 0.165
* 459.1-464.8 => 0.7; 1.8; 0.107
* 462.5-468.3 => 1.9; 1.1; 0.078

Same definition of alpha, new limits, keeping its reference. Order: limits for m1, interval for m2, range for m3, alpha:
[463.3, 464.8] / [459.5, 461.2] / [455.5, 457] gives 0.0007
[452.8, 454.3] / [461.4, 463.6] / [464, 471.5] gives 0.0000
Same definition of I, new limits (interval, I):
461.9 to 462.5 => 6.8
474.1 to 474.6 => 6.4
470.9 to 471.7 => 6.5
